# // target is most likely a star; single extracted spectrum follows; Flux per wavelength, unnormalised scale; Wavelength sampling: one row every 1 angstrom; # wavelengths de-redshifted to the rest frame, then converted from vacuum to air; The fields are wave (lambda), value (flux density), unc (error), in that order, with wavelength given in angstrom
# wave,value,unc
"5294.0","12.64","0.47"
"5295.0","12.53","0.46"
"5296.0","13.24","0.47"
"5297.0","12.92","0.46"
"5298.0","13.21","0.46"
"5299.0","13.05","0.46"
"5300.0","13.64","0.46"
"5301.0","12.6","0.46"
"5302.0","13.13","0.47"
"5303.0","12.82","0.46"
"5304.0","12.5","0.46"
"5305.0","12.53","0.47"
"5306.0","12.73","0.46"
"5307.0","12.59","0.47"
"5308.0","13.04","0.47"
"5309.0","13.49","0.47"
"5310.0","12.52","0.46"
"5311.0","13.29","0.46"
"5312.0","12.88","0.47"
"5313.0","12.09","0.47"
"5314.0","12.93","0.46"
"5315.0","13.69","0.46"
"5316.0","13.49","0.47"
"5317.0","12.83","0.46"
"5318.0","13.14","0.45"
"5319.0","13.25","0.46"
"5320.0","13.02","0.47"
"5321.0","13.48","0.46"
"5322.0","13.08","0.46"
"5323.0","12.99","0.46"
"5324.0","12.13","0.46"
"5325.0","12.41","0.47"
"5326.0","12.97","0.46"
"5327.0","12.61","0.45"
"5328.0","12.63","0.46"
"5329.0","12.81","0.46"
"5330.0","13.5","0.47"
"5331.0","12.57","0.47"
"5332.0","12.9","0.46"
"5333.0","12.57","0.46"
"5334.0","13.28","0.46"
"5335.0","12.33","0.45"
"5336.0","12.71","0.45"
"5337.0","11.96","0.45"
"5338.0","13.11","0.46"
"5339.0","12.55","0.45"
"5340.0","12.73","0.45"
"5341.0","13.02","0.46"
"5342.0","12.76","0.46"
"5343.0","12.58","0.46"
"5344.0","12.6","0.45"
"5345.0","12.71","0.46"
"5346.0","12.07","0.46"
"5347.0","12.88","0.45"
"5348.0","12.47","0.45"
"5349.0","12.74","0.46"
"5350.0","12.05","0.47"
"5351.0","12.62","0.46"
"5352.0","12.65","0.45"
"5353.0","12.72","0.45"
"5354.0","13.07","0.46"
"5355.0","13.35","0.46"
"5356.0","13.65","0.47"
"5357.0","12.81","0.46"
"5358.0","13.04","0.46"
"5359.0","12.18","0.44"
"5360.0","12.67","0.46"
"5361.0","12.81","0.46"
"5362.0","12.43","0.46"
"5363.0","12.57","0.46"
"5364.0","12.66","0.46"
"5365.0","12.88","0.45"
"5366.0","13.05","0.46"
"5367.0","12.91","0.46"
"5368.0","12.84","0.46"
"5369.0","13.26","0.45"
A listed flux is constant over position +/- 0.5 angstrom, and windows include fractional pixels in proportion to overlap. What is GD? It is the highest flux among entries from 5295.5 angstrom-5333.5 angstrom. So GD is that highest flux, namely 13.69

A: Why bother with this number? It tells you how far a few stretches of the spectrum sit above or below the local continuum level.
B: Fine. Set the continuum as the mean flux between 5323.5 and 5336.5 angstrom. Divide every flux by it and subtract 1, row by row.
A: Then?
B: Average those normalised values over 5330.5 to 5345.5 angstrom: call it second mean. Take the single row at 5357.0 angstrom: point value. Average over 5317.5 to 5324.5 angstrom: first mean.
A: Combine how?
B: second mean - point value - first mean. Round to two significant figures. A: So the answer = -0.032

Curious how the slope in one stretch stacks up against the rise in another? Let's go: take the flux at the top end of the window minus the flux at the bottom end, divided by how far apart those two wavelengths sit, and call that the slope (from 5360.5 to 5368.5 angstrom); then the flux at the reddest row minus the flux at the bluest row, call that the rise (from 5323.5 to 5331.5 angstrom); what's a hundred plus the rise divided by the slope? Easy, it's 202.7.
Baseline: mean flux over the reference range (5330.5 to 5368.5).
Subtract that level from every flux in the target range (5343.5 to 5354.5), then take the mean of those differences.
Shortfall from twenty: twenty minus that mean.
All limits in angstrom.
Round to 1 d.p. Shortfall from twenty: 20.1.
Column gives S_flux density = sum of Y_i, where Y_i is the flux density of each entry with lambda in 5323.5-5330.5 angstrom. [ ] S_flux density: 89.1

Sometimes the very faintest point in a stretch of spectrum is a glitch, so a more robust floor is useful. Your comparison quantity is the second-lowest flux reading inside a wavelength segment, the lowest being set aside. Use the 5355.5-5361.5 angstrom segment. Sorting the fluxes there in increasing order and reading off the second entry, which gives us 12.67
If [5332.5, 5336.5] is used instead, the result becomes 12.57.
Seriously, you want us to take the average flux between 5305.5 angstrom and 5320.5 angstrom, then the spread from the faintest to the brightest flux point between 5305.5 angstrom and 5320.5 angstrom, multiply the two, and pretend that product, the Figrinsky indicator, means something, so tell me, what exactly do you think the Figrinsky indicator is 21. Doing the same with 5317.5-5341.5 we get 20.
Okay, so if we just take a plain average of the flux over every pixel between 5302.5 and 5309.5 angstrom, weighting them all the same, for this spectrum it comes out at 12.8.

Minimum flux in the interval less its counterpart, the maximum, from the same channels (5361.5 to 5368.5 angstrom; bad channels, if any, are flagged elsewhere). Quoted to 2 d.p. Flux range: -0.62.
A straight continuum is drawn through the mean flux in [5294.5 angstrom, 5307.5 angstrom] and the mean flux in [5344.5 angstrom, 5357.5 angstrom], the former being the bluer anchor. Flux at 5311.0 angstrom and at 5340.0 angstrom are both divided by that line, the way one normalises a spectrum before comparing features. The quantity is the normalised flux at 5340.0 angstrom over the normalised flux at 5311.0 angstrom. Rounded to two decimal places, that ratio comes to 0.96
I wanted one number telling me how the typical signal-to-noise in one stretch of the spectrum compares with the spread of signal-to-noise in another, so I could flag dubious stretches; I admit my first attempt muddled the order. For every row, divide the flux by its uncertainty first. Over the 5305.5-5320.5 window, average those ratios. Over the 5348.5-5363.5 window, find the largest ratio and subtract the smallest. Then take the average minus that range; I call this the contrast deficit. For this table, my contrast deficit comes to 24.6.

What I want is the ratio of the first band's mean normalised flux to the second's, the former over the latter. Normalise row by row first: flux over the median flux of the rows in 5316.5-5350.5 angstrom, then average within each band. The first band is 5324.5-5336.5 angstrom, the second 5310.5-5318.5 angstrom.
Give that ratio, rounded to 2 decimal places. 0.98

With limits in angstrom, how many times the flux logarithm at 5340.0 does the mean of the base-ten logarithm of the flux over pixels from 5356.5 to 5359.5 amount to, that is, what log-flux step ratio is 1.00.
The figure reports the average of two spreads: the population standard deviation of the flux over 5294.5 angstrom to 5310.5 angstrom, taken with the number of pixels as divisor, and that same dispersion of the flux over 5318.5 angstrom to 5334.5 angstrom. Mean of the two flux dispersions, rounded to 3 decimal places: 0.364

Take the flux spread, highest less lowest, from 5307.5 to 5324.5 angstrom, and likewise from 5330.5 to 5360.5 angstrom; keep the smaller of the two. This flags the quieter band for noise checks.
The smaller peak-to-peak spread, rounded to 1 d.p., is 1.6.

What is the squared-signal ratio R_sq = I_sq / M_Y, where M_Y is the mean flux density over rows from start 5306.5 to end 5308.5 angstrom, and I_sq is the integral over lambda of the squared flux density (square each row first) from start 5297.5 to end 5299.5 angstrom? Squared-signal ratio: 26.9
